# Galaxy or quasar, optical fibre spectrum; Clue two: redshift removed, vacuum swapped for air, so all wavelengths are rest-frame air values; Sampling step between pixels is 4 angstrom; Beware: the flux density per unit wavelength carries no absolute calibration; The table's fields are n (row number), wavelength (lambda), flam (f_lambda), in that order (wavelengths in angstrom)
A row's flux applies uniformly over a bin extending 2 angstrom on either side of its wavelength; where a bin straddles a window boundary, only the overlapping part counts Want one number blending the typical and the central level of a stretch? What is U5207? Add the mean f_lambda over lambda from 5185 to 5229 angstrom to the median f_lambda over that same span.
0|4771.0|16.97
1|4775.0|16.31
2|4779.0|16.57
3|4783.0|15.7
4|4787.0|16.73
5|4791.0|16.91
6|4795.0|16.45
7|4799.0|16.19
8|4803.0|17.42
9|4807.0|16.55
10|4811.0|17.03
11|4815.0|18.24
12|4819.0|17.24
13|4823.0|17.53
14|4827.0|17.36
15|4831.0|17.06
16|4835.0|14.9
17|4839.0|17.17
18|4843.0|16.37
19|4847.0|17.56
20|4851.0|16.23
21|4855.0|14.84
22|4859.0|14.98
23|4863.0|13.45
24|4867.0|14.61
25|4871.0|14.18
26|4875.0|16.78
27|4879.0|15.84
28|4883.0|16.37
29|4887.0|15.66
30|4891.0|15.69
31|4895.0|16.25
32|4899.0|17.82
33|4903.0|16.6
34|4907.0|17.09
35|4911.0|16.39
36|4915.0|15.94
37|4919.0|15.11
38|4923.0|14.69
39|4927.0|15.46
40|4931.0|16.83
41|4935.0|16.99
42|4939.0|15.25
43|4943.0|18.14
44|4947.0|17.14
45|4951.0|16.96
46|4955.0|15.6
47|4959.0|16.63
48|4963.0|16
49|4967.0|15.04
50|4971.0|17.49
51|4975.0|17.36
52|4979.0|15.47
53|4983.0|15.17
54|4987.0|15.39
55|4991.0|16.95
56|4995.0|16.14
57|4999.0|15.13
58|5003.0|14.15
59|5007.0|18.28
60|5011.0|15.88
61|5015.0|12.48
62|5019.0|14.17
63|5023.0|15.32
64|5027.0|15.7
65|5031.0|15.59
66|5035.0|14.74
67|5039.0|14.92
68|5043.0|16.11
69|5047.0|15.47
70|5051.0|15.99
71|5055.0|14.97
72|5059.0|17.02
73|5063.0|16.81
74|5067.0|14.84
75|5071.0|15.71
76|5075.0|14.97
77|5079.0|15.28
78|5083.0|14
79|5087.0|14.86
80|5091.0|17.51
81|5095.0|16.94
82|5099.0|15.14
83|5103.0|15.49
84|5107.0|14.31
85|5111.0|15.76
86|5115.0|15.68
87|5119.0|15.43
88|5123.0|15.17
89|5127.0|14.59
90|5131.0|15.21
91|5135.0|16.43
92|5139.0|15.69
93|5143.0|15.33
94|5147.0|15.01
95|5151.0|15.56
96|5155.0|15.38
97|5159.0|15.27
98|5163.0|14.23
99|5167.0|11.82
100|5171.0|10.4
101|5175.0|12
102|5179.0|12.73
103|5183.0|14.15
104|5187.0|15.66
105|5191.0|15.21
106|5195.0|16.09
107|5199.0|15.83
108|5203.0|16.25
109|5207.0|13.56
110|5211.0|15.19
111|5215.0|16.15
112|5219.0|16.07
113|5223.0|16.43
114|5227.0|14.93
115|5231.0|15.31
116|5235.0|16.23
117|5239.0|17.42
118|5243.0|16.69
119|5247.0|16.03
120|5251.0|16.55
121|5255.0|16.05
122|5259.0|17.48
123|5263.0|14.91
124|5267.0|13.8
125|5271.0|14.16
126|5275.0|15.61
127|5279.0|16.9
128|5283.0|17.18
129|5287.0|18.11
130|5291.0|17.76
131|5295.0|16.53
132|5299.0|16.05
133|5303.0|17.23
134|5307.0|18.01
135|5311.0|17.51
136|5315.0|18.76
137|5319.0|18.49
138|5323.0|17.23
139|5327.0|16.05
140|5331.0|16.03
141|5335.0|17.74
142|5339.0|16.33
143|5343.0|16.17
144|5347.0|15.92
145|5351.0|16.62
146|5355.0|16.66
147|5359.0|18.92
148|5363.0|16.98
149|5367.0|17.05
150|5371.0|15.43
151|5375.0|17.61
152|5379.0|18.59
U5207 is 31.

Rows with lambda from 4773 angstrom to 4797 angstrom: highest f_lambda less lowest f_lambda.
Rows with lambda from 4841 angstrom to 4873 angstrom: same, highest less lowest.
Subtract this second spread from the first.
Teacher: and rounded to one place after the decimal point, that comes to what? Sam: -2.9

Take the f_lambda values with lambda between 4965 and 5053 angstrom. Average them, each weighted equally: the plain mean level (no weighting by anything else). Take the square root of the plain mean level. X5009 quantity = 3.95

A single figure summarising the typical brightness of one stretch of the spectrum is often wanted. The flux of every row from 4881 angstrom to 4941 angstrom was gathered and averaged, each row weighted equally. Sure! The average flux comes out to 16.1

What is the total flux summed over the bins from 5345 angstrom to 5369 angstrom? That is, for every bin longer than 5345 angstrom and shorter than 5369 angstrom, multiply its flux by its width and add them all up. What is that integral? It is 409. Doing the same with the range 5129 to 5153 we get 373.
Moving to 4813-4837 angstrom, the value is 409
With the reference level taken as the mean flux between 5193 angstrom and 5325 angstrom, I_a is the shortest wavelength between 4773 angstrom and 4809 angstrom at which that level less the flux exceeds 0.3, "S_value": 4783.0 angstrom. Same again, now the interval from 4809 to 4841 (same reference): 4835.0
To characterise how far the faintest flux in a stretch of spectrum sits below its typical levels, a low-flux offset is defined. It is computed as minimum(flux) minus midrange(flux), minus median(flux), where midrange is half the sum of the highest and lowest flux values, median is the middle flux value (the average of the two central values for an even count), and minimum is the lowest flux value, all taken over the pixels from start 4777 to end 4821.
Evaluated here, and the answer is -18.0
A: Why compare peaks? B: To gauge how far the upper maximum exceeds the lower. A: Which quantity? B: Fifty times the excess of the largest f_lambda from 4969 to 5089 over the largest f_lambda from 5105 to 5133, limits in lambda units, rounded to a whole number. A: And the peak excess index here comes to 126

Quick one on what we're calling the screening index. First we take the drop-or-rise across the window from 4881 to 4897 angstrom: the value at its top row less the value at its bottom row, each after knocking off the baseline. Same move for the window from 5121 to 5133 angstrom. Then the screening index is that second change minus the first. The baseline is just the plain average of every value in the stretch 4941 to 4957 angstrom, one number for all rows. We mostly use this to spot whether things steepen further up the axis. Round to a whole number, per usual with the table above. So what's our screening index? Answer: 0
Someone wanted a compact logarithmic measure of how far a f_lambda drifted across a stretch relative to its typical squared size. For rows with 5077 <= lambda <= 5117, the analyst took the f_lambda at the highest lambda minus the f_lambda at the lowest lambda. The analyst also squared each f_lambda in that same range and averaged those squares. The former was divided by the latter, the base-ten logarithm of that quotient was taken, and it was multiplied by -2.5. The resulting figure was 7.0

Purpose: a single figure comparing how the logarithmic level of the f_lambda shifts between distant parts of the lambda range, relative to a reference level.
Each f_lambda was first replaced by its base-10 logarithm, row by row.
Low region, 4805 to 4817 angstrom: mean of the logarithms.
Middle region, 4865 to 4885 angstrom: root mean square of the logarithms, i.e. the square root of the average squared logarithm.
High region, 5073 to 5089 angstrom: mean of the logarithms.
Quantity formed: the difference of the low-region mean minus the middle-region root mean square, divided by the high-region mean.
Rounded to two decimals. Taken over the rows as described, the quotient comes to 0.04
